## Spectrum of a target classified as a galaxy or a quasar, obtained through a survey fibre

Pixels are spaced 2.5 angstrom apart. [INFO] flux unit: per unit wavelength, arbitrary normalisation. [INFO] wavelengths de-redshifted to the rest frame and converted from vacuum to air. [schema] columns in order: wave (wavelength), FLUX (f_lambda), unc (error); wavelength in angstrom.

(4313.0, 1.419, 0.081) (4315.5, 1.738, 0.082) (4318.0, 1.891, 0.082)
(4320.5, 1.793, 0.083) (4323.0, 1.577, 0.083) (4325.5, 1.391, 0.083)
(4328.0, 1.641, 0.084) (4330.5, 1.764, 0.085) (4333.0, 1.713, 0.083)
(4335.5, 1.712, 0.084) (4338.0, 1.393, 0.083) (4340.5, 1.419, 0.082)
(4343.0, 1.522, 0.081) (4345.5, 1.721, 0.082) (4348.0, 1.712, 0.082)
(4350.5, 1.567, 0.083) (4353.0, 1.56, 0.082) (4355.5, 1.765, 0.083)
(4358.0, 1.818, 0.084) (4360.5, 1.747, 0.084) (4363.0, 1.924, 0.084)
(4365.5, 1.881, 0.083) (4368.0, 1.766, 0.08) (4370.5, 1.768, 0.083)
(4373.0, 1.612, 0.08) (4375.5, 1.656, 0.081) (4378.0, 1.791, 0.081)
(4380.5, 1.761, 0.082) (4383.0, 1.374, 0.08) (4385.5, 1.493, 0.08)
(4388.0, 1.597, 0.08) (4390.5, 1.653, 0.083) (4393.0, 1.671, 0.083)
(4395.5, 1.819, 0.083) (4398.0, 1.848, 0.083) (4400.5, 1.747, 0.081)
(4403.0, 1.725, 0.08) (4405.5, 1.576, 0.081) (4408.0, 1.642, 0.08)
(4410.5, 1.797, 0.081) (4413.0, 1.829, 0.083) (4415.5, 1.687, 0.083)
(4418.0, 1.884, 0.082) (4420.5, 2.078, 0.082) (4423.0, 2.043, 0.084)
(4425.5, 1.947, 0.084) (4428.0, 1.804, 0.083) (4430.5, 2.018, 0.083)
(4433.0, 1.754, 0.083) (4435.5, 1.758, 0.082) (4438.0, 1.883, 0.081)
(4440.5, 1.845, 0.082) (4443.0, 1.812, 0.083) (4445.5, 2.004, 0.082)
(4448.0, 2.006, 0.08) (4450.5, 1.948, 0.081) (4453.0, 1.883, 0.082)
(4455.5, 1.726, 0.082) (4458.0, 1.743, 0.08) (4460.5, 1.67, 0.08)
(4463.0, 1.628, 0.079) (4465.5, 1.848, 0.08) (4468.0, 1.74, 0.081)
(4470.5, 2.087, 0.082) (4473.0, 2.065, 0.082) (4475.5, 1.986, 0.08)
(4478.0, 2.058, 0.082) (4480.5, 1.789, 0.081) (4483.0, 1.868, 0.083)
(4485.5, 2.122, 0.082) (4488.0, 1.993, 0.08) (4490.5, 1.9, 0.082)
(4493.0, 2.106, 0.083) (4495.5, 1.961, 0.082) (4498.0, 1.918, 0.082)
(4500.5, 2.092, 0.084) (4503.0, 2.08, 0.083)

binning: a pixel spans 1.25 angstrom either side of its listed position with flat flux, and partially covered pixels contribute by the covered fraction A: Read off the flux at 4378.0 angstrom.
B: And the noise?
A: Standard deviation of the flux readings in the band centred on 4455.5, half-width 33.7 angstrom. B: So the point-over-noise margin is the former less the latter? 1.7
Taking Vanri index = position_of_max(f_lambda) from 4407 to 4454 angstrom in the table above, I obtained 4420.5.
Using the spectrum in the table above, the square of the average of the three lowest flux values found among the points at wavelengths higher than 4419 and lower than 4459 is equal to 3.0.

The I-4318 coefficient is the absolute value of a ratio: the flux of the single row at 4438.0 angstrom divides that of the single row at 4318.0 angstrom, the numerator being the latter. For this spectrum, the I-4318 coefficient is 1.00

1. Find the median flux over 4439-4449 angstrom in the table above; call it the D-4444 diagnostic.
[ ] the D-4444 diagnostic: 1.92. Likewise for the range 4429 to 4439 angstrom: 1.82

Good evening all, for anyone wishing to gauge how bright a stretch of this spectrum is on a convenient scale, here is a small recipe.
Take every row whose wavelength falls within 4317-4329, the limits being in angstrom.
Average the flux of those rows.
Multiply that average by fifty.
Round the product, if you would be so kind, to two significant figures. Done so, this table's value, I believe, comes 83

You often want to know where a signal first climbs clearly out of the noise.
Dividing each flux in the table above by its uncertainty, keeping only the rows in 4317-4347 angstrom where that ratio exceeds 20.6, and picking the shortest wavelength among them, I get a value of 4318.0 angstrom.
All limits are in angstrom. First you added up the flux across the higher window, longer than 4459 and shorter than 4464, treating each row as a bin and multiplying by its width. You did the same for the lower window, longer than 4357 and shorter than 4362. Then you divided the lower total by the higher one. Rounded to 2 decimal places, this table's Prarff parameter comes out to 1.08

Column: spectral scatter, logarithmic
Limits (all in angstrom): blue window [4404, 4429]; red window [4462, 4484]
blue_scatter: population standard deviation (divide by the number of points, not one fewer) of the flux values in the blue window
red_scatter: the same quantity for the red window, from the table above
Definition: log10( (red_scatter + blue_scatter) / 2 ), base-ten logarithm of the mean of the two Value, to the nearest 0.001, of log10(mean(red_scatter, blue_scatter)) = -0.810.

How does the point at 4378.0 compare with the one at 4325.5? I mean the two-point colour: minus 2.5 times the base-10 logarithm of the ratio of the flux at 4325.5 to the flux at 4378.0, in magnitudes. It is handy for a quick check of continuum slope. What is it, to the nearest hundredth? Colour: 0.27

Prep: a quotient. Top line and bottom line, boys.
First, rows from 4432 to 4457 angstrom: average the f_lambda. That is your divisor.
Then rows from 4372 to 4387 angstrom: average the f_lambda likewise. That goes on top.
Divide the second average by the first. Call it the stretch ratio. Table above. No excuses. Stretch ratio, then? 0.867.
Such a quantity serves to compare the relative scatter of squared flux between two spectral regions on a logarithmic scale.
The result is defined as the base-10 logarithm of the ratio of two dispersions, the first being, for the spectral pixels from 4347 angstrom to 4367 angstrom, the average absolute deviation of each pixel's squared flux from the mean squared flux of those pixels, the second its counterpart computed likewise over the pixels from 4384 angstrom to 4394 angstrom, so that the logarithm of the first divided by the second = 0.27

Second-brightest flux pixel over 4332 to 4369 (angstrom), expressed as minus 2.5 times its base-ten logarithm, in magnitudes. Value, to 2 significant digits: -0.69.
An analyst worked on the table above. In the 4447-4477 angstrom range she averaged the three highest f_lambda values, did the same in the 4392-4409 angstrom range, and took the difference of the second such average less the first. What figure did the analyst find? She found -0.25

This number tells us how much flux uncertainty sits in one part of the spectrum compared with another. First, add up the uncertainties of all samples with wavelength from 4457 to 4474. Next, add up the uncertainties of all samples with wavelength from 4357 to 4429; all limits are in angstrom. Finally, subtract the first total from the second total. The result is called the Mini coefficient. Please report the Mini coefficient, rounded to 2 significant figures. 1.8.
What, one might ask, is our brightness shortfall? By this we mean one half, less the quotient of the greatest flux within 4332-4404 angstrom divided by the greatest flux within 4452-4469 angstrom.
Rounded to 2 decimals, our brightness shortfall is -0.52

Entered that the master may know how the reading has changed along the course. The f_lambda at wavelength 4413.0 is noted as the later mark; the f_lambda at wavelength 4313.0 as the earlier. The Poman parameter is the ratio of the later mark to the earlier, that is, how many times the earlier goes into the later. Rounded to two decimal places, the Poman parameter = 1.29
